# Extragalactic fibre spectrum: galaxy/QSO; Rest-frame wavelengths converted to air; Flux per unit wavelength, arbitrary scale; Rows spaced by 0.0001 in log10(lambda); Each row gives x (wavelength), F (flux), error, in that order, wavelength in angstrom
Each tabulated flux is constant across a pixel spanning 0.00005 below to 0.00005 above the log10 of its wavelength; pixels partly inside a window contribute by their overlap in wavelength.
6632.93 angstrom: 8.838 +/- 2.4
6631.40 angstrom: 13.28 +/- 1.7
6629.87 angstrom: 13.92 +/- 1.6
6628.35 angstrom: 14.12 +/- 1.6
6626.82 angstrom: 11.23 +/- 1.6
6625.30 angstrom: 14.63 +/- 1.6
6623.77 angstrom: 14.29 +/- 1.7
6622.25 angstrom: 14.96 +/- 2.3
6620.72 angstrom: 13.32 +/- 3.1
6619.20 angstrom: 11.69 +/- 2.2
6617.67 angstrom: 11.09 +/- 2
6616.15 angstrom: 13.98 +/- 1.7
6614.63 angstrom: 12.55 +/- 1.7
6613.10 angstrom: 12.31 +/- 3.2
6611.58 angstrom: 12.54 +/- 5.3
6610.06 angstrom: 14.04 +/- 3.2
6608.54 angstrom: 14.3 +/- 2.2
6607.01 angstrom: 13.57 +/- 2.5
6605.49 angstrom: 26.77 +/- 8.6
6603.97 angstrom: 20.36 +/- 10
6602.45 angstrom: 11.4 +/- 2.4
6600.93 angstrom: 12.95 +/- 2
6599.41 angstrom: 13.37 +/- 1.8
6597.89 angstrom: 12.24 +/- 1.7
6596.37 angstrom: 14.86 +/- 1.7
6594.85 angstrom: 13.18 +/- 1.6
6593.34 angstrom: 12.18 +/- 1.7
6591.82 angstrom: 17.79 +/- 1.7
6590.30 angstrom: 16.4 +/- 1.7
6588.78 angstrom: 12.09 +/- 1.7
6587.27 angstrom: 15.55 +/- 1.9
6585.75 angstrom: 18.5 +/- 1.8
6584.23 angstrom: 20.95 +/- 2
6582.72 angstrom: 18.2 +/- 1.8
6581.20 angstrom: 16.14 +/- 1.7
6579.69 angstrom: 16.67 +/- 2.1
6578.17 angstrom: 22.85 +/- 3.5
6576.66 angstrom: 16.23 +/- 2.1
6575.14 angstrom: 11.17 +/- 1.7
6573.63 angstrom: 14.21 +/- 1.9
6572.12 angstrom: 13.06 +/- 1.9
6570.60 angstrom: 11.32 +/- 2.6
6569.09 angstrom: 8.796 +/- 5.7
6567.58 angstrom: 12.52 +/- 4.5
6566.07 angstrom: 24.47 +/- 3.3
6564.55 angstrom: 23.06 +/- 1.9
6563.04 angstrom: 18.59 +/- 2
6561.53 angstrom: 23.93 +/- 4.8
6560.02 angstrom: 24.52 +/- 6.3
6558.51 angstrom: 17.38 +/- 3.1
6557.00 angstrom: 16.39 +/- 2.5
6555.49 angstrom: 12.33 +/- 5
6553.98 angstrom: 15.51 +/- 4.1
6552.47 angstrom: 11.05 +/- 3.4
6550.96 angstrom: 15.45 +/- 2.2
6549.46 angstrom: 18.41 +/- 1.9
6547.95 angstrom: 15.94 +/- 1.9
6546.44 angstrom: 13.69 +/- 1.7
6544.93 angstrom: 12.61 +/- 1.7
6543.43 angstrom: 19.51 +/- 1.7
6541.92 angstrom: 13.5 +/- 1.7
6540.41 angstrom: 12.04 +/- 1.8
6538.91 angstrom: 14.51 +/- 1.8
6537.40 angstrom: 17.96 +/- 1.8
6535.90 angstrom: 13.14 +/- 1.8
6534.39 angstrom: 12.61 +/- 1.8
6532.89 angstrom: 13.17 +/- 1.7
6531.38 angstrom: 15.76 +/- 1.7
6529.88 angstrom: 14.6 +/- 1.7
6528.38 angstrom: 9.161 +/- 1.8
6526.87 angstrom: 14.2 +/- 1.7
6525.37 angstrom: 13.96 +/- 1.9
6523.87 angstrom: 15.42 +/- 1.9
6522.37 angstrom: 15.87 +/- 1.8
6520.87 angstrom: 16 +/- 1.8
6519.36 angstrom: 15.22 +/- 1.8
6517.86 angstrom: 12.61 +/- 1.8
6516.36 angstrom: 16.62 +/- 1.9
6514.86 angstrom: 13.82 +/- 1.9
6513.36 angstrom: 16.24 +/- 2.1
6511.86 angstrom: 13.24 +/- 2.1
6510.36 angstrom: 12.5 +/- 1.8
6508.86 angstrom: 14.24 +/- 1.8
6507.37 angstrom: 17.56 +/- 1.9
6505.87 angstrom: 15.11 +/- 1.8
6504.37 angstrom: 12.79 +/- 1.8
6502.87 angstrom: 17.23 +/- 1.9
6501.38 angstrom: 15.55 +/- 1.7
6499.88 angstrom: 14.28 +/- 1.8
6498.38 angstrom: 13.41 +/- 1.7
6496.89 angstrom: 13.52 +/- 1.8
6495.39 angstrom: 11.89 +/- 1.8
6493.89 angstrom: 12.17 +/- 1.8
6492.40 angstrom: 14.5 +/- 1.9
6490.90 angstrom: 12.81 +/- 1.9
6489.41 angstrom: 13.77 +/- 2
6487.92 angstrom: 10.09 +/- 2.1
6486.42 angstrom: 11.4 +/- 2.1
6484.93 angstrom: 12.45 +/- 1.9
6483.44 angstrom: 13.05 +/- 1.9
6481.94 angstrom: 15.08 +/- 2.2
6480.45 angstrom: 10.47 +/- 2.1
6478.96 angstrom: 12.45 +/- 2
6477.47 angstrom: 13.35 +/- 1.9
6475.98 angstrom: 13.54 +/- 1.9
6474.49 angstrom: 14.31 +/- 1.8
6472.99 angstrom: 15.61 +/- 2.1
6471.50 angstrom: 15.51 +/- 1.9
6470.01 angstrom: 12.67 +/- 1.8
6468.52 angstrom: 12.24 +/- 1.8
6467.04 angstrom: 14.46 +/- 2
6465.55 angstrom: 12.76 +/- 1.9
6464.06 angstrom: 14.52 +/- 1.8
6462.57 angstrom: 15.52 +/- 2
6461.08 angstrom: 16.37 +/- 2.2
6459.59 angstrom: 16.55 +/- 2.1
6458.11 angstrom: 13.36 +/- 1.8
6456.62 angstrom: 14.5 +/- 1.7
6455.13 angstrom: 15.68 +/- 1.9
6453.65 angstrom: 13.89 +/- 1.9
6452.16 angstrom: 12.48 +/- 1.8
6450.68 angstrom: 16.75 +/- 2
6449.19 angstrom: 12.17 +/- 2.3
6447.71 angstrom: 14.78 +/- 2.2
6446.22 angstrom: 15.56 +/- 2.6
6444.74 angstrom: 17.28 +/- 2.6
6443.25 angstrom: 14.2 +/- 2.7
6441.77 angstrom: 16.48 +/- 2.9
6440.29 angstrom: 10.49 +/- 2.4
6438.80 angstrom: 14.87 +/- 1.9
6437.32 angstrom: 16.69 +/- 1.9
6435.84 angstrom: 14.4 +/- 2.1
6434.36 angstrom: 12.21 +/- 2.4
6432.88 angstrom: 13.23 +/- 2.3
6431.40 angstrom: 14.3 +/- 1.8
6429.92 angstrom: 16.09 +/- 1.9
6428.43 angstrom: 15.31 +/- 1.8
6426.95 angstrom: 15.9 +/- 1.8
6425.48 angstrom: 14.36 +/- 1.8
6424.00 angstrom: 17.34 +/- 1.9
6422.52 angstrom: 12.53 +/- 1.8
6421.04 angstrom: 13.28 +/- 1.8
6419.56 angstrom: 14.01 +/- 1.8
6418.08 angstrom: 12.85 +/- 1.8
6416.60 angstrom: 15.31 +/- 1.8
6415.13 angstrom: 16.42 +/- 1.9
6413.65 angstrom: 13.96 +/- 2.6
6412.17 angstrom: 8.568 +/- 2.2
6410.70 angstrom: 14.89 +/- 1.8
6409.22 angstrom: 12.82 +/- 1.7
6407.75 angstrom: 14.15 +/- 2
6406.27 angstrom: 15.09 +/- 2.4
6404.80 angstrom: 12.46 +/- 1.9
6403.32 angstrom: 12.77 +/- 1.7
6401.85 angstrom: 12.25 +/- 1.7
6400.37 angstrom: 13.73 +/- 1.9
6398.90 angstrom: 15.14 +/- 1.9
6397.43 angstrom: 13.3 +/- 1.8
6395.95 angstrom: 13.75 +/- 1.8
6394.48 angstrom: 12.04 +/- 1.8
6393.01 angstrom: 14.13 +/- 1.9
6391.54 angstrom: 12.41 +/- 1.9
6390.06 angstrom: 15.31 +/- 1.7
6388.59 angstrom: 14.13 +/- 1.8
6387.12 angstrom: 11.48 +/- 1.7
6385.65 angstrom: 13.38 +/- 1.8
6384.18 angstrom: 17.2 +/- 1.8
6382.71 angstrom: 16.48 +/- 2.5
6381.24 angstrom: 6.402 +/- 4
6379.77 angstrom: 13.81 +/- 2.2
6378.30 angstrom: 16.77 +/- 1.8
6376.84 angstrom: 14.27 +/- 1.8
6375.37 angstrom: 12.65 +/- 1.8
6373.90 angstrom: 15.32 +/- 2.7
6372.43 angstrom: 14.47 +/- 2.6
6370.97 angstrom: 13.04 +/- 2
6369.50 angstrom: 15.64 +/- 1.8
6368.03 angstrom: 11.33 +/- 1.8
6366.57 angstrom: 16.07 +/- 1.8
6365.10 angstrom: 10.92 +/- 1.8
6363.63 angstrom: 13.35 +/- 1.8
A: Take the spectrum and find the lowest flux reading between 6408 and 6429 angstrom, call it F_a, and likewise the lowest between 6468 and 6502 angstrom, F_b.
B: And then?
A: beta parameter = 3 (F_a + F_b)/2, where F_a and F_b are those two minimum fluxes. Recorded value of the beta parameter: 28.0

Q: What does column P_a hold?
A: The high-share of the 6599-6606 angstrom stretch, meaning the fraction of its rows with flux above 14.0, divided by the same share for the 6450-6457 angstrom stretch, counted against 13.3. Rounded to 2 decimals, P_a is 0.50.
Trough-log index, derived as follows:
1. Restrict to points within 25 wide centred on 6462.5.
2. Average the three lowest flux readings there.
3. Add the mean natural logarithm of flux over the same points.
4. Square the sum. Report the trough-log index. 229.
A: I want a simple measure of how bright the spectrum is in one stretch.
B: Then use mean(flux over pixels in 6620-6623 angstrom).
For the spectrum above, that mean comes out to 14.1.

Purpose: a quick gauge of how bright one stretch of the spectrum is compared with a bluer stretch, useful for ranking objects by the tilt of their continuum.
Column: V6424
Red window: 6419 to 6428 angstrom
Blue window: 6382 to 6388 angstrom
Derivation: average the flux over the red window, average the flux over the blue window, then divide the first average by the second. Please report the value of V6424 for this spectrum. 1.00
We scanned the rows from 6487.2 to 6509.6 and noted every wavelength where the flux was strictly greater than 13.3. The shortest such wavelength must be 6489.41 angstrom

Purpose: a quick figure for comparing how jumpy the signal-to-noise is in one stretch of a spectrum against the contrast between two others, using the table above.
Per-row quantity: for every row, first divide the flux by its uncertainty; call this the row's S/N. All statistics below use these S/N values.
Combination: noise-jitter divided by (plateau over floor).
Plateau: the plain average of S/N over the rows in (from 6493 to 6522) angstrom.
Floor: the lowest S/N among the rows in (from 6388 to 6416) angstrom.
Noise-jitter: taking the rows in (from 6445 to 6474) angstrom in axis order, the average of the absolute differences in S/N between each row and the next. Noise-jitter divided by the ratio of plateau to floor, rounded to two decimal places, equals 0.42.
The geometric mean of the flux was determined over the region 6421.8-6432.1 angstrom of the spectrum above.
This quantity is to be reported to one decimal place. 15.0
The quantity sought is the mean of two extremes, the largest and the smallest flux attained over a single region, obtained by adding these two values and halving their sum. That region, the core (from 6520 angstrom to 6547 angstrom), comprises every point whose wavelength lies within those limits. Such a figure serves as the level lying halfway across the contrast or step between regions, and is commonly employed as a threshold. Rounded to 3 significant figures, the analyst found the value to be 14.3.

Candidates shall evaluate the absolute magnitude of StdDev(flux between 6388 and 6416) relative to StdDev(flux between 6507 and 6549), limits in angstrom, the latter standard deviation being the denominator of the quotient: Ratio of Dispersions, 0.80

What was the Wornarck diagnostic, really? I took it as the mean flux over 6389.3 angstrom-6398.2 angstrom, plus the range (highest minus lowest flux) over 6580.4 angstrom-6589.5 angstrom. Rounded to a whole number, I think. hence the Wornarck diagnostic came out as 22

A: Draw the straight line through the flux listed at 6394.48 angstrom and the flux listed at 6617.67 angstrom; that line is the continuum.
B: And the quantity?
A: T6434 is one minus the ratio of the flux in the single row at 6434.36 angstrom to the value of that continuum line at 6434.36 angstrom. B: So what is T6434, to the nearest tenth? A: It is 0.0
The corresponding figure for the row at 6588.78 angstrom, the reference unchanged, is -0.1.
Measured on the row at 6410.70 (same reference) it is -0.2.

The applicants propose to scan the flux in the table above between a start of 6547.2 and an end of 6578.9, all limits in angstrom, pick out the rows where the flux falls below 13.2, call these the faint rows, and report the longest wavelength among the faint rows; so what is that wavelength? 6575.14 angstrom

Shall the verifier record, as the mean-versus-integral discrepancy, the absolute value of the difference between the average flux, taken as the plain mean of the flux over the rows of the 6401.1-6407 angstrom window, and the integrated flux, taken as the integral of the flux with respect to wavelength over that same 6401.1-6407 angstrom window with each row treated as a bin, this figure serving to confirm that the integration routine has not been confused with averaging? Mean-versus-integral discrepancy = 64.4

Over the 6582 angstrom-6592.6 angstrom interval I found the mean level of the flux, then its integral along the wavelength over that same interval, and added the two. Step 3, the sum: 198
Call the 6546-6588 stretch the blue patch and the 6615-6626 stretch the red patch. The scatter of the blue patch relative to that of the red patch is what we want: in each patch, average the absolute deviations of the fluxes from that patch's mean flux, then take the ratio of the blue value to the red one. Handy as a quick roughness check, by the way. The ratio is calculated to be 2.8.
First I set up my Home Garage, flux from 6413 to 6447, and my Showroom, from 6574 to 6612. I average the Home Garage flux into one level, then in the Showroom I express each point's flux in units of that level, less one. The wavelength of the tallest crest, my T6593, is 6605.49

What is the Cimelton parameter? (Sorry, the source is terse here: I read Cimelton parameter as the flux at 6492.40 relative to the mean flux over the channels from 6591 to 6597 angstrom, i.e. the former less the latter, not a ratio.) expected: 0.0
